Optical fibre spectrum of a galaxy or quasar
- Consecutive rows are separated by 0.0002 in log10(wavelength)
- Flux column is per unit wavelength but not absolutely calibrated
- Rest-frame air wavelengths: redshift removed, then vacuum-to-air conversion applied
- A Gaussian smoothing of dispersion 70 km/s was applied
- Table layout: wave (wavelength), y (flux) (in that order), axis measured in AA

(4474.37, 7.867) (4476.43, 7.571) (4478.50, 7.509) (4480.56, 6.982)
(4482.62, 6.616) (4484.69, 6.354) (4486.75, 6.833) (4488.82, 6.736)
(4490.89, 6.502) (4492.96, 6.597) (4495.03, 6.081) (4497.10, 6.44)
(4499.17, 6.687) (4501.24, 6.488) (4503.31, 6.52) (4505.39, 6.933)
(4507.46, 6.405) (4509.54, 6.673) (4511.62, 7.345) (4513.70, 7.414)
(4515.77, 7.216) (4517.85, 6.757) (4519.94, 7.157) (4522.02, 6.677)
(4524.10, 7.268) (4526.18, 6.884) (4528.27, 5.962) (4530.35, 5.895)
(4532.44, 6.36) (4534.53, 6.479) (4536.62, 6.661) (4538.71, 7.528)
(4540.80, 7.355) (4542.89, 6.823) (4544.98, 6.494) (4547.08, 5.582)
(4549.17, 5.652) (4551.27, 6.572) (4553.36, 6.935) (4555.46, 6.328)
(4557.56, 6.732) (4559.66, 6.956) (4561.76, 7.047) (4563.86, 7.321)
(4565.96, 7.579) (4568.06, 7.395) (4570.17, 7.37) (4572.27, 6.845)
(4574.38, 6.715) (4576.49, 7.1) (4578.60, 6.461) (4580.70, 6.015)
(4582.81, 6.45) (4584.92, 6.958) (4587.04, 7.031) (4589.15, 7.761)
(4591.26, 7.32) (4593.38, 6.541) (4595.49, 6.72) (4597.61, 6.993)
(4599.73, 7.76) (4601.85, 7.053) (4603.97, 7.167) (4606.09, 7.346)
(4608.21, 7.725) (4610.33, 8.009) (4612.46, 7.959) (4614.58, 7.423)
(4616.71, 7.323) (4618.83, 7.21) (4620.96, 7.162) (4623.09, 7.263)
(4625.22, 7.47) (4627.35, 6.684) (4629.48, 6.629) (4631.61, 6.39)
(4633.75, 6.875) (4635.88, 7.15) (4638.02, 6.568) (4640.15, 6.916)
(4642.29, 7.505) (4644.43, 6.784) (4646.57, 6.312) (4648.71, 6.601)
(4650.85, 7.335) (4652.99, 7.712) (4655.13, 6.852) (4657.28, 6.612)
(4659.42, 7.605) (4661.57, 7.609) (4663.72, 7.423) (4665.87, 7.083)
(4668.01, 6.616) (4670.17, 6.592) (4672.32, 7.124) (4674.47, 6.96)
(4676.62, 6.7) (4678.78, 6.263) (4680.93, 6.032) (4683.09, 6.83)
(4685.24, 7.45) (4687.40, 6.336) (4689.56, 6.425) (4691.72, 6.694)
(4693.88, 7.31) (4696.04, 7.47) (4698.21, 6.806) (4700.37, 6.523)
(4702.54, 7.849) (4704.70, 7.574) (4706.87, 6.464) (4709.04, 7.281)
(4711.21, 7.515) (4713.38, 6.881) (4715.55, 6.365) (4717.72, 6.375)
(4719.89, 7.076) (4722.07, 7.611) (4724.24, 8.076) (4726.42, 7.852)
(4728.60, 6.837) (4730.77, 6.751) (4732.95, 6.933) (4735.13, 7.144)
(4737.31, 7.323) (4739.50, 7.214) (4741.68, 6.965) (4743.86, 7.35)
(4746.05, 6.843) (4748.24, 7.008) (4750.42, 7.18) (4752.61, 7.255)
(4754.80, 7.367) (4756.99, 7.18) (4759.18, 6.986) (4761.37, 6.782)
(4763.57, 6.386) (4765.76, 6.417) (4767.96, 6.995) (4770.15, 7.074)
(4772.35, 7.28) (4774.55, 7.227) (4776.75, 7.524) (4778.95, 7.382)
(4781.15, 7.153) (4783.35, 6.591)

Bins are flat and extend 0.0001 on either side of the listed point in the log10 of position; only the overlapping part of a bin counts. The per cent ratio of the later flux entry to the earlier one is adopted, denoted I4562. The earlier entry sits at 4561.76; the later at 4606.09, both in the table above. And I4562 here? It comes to 104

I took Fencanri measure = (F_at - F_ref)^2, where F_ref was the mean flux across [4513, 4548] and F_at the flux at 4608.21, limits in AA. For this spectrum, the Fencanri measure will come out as 1.0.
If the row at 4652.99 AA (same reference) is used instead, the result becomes 1.0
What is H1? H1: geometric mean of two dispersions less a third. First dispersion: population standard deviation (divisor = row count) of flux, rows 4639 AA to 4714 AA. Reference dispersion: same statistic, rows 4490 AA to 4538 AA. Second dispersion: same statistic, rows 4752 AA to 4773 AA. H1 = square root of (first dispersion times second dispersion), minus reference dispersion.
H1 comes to -0.01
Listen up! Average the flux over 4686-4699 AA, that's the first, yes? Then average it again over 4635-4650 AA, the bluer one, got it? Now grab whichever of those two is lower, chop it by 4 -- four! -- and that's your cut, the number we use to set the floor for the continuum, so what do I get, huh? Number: 1.71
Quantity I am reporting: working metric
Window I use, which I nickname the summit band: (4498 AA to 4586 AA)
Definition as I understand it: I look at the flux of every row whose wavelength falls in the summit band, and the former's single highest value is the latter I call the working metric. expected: 7.579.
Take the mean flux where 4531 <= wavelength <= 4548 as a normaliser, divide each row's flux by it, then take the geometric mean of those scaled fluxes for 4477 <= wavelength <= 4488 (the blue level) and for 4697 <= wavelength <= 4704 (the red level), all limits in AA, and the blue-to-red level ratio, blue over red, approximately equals 0.97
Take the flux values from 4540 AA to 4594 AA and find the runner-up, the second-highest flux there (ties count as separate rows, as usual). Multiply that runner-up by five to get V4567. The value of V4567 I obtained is 37.9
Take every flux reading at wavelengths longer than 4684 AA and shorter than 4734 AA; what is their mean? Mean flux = 7.06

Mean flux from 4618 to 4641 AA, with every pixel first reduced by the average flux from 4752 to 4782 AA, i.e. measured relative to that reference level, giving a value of -0.13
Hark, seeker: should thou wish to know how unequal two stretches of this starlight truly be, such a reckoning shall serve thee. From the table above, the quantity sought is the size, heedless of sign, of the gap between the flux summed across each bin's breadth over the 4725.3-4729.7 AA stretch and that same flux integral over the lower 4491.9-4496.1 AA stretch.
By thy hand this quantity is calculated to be 5.7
